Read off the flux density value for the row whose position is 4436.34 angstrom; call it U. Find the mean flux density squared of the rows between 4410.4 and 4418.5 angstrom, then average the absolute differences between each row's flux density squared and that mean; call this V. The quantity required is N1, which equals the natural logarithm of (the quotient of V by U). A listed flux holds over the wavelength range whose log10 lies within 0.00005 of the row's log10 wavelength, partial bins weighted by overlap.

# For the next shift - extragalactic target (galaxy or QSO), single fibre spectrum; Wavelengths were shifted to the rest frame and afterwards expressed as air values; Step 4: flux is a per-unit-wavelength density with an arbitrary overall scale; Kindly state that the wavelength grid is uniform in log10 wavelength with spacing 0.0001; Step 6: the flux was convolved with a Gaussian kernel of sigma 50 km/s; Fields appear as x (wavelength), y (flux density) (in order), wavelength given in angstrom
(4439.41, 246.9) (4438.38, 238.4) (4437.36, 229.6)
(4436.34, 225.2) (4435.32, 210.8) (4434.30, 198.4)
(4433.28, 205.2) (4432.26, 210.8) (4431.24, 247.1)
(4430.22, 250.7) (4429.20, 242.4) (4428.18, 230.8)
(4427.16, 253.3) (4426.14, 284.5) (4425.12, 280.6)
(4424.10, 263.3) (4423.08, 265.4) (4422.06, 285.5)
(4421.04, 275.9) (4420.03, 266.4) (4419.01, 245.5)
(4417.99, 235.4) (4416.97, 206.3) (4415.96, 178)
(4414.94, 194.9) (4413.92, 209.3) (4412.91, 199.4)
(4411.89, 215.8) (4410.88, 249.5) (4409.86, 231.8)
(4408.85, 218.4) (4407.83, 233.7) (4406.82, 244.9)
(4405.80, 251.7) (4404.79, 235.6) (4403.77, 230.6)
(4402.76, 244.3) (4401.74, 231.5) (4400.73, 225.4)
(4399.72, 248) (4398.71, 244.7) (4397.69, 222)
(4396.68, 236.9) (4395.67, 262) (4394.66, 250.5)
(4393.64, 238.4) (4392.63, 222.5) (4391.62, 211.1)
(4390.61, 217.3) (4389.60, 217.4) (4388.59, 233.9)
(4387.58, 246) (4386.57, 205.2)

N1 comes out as 3.48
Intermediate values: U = 225.2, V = 7305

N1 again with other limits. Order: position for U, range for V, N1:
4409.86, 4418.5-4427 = 3.22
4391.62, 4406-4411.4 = 3.03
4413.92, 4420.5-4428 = 3.28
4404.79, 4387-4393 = 2.98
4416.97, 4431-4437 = 3.36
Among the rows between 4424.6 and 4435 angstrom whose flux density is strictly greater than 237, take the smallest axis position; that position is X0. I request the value 4425.12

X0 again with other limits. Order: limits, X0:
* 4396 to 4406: 4398.71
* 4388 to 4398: 4393.64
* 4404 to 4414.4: 4405.80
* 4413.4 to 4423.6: 4419.01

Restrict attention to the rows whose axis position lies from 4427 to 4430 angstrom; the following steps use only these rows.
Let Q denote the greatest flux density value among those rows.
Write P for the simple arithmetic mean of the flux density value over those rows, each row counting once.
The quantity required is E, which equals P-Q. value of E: -11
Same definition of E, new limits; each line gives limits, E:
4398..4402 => -11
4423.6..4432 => -28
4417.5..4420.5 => -17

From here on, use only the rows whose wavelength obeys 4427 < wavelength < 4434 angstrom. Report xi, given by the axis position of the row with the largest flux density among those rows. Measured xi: 4427.16 angstrom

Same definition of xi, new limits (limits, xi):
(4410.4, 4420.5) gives 4420.03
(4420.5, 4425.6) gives 4422.06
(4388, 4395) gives 4394.66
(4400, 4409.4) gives 4405.80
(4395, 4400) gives 4395.67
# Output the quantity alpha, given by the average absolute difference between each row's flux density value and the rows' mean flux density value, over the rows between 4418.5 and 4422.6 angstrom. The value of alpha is 12.4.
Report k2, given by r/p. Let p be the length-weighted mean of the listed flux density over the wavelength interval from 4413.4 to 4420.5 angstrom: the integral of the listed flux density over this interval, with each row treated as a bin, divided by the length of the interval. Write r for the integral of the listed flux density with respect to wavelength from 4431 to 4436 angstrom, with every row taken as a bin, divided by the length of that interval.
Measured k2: 0.97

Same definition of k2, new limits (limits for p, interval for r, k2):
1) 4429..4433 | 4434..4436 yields 0.88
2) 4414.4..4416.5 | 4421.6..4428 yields 1.44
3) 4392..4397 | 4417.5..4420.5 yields 1.03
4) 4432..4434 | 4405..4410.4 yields 1.14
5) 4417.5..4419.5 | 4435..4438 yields 0.93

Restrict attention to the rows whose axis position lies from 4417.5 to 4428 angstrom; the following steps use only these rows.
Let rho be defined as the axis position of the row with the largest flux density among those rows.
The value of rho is 4422.06 angstrom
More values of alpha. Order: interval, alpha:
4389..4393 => 3.0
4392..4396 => 12.9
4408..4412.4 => 11.8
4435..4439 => 8.0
